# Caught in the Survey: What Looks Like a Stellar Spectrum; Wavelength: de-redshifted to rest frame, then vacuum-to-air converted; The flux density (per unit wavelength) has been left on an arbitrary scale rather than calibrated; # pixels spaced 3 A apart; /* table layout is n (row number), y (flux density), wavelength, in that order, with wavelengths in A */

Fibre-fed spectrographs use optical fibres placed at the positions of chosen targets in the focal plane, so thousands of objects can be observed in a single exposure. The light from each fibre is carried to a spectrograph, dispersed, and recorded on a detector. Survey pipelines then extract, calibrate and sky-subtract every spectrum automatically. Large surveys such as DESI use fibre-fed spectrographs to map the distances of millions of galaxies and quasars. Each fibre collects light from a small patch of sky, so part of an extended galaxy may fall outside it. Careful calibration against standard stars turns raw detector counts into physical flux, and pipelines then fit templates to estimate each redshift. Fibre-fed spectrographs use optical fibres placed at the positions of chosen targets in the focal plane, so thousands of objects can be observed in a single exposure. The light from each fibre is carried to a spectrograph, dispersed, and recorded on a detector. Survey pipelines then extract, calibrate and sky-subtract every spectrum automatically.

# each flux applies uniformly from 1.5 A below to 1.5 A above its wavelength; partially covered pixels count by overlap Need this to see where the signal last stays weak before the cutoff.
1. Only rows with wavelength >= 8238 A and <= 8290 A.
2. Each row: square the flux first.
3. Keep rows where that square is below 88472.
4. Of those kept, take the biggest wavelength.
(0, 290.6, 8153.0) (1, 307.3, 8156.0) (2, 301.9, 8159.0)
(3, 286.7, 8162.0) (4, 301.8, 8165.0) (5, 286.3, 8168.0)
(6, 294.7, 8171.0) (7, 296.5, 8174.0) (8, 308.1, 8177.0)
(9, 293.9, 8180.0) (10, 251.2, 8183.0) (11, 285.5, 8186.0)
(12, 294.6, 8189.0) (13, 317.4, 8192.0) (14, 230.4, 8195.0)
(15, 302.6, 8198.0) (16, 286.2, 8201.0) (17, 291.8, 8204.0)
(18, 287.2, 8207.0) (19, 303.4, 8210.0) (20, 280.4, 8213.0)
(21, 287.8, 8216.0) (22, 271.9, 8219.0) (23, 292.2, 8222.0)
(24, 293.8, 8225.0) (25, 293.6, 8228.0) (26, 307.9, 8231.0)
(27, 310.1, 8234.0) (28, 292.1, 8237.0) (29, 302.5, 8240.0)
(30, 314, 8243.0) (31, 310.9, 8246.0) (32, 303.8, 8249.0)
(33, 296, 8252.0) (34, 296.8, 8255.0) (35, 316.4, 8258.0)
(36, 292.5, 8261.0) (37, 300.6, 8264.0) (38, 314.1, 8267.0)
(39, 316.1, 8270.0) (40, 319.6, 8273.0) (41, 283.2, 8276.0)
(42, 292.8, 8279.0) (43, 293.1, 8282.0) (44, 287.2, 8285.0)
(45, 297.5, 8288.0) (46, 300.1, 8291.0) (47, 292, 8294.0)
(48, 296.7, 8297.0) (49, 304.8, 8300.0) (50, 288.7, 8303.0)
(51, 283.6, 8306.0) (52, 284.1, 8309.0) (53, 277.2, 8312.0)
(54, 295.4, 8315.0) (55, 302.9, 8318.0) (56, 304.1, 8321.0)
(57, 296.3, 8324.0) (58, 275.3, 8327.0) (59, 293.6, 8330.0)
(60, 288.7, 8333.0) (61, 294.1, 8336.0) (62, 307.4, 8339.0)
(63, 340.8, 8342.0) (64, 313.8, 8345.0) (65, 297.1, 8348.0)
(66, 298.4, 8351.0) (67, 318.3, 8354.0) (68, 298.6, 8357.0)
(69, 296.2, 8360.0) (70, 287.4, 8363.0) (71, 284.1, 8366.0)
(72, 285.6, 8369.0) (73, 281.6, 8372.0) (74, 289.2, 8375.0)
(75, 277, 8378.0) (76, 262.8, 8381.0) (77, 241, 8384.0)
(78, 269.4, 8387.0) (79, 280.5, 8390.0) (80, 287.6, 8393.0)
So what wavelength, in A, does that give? 8285.0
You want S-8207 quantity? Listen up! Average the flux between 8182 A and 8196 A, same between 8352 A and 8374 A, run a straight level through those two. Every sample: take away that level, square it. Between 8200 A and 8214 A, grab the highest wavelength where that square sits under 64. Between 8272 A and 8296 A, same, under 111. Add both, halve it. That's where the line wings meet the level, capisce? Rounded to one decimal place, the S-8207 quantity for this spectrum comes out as 8253.5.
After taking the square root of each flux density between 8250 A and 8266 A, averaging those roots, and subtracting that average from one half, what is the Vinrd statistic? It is -16.8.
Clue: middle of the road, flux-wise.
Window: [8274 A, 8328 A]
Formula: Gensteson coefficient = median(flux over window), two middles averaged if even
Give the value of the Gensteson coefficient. 293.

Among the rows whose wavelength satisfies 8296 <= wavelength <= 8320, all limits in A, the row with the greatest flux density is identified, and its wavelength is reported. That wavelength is 8300.0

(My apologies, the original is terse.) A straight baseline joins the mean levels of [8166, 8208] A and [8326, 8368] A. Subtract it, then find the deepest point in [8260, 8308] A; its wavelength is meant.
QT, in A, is 8306.0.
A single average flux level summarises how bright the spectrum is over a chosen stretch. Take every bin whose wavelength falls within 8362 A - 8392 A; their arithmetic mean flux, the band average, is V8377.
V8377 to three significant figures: 276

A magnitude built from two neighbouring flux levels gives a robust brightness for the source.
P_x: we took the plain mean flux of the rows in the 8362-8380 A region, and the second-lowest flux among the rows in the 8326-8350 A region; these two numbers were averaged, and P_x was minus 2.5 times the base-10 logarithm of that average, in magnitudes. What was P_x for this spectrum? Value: -6.14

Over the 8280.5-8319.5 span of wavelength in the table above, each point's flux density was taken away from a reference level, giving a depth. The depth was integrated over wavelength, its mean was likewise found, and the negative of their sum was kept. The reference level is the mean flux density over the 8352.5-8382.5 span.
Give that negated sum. 179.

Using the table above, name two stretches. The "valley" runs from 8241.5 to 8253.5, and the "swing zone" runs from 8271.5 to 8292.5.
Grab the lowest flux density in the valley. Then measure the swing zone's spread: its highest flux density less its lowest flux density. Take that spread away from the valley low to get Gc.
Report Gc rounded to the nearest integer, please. 260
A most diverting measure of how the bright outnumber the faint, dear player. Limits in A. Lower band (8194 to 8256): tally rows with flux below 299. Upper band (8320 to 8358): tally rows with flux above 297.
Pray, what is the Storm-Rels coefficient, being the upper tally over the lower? 0.6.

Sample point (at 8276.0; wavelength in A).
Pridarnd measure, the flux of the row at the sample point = 283.2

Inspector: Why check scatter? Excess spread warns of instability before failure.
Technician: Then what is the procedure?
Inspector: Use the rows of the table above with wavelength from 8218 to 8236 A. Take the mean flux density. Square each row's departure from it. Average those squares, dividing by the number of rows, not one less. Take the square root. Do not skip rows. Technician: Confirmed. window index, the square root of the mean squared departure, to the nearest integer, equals 13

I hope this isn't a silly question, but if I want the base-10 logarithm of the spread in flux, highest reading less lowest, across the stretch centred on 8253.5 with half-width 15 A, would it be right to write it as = 1.38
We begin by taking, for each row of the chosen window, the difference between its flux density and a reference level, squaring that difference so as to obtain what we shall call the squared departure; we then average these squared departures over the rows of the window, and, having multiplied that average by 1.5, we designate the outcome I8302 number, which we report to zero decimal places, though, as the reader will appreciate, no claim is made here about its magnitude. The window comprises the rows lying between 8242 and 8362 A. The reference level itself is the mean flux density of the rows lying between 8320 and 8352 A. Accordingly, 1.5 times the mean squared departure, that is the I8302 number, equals 246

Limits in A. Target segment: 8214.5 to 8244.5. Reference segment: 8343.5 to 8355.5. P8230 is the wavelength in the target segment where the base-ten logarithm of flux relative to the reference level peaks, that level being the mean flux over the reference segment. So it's 8243.0 A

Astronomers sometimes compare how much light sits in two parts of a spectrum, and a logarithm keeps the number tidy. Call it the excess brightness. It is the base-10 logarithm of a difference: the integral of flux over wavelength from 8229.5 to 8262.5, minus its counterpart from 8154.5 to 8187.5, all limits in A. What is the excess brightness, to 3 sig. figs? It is 2.59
